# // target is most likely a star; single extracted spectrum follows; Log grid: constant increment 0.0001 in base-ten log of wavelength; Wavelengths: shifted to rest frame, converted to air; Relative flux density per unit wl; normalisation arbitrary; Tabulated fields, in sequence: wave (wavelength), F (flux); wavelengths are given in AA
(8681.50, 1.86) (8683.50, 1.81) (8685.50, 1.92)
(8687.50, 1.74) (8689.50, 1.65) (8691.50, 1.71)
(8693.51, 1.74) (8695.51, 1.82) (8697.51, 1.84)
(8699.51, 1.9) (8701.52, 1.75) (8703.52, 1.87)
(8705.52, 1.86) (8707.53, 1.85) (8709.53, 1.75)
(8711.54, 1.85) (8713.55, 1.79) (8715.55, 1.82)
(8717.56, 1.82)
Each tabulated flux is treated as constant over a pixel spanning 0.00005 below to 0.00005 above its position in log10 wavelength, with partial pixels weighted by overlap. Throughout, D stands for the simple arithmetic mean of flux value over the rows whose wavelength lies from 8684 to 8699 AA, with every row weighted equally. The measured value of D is 1.77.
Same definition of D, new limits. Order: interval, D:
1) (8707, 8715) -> 1.81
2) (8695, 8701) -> 1.85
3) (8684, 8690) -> 1.77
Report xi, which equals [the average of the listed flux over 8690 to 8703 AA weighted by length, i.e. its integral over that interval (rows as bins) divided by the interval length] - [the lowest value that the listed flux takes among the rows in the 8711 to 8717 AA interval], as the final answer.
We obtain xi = 0.00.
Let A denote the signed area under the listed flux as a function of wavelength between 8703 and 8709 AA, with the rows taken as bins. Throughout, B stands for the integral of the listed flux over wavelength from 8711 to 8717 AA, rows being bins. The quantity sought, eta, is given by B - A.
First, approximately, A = 11.1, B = 10.9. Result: -0.21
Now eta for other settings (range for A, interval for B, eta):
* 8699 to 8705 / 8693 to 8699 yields -0.13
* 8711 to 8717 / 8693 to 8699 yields -0.01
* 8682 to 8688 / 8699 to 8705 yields 0.02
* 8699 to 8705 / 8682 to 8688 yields -0.02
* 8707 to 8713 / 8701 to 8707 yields 0.15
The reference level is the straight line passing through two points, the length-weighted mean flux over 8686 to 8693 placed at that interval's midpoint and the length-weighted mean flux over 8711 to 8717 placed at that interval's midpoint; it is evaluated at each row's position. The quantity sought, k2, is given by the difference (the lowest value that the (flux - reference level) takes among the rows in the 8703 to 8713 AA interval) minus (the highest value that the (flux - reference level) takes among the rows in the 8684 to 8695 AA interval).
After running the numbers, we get -0.27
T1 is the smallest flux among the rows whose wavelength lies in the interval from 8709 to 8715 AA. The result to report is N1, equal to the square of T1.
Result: 3.06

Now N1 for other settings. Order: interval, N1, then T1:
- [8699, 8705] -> 3.06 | 1.75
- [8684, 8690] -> 2.72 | 1.65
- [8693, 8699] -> 3.03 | 1.74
